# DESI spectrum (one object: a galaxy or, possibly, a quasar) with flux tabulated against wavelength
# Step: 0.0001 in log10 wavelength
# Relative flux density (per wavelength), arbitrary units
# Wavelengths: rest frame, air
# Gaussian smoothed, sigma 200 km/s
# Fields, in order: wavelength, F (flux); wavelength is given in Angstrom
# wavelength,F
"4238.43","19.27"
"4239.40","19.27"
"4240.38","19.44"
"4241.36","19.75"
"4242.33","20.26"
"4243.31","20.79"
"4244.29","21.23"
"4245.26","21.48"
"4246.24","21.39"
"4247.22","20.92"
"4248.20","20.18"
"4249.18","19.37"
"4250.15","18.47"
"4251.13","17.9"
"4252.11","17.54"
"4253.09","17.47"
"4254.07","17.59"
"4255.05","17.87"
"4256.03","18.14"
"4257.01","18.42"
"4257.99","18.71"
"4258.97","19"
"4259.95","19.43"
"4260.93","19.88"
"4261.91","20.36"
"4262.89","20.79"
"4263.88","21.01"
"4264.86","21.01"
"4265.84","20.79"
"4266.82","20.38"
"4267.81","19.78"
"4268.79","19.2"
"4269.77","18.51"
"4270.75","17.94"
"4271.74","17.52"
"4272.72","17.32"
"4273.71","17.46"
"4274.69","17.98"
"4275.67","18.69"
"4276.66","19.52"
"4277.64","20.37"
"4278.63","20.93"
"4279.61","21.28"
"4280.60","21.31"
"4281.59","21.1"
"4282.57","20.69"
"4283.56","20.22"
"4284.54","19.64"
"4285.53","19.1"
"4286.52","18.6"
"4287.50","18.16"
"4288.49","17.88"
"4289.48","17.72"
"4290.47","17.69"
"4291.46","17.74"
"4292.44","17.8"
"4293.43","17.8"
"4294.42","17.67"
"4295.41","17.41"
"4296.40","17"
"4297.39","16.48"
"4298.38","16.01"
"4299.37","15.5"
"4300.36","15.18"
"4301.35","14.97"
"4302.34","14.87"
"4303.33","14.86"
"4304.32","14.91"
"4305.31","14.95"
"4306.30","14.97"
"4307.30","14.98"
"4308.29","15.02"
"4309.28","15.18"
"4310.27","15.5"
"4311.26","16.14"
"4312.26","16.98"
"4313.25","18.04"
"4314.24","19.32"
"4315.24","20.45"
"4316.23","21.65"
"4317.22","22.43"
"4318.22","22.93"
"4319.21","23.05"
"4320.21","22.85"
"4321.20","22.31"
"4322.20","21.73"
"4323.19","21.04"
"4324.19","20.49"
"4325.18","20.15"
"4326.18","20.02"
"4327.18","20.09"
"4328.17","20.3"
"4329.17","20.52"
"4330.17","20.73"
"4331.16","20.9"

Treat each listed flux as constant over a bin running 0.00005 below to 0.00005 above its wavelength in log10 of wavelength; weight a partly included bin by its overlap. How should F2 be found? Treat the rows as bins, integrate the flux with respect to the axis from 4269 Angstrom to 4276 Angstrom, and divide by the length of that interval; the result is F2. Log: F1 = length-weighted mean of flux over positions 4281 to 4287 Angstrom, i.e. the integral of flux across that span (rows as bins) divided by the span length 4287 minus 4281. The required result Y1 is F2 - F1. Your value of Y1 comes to -2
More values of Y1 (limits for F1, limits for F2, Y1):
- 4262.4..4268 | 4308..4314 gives -4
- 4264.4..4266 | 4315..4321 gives 1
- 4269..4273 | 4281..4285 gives 3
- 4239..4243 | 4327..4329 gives 1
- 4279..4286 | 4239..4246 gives 0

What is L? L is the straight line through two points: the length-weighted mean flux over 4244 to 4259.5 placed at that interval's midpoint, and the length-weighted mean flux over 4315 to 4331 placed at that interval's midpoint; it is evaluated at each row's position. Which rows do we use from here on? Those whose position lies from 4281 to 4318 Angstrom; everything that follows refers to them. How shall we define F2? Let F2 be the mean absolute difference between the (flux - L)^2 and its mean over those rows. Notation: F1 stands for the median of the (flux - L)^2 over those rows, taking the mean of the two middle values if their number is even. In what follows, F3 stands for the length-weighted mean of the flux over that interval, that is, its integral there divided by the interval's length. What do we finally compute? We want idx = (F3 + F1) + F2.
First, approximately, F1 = 9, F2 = 12.0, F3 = 17.5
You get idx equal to 38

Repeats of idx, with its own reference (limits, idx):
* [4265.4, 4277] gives 22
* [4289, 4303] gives 36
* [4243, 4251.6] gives 26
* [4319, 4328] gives 24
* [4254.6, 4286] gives 22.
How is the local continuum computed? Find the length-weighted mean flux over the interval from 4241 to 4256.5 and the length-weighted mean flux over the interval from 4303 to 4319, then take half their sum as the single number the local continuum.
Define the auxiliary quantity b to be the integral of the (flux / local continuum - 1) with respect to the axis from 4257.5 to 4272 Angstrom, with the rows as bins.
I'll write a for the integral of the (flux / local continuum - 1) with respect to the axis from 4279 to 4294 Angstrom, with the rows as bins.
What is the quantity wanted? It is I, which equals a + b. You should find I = 1.5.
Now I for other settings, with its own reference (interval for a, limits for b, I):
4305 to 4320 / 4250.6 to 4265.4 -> 0.3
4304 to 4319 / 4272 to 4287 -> 0.3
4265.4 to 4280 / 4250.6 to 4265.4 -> 1.0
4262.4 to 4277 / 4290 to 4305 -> -1.1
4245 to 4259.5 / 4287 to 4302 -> -0.8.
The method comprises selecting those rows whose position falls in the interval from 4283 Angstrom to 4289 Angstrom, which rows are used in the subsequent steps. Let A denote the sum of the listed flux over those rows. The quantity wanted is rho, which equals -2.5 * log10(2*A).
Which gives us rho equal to -5.89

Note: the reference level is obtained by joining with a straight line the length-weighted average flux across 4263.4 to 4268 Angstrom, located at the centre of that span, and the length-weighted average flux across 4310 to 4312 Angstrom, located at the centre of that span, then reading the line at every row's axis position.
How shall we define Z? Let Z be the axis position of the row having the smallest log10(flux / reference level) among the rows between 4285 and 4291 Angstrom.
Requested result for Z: 4289.48 Angstrom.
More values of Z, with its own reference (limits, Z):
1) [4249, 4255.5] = 4252.11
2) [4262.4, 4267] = 4266.82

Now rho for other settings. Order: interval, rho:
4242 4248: -6.00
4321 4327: -6.00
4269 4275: -5.82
